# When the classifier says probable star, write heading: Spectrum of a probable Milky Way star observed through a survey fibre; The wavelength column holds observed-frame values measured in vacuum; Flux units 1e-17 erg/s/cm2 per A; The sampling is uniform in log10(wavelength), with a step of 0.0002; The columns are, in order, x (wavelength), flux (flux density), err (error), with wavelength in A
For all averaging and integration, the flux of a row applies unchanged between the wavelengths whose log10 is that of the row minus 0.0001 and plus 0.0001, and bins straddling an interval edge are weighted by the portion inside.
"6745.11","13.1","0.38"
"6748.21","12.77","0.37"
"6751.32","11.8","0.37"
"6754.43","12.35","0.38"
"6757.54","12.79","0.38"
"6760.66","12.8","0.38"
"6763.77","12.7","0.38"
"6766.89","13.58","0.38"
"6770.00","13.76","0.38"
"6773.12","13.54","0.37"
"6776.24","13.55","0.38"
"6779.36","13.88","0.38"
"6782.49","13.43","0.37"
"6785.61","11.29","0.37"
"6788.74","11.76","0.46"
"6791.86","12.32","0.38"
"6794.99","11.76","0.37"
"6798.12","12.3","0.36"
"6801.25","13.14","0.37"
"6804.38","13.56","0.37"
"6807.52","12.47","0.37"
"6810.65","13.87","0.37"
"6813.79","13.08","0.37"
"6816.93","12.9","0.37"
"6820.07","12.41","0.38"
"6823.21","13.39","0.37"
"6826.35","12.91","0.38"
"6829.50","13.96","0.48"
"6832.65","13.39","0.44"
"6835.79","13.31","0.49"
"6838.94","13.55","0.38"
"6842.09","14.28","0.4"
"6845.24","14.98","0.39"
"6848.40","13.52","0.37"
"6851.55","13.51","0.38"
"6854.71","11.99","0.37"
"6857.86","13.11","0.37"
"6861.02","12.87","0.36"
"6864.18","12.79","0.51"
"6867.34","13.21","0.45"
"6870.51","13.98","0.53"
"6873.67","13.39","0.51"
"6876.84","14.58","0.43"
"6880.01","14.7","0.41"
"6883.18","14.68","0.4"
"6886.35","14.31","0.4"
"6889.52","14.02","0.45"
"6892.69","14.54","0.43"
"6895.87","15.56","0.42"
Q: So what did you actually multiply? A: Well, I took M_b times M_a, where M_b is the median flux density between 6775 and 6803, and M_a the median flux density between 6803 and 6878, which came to 165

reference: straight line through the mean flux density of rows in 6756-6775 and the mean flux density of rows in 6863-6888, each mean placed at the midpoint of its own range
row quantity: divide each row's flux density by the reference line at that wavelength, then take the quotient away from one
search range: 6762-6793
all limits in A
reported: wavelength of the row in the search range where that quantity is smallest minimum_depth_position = 6779.36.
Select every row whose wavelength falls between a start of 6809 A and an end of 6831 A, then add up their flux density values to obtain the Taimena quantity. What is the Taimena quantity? 93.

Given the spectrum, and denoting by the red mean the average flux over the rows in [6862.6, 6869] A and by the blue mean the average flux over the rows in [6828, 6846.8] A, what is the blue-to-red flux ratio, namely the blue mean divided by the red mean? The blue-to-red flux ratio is 1.07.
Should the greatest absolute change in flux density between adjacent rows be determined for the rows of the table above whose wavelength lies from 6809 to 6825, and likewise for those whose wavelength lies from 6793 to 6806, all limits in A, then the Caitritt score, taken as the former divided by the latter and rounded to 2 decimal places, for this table 1.17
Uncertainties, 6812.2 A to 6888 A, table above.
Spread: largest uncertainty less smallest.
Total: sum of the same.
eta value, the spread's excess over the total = -9.8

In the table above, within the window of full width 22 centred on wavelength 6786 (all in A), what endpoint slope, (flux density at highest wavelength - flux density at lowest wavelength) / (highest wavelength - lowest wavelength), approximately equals -0.10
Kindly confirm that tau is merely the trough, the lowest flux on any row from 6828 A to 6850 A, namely 13.31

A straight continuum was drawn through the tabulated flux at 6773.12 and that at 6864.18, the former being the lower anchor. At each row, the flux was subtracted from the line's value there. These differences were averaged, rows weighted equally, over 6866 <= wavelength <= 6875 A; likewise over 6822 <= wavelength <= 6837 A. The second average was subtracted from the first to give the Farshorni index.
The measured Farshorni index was -0.5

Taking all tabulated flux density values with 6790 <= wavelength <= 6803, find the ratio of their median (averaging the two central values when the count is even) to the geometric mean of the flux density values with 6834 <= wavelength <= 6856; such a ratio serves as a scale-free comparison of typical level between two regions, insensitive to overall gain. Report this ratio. 0.91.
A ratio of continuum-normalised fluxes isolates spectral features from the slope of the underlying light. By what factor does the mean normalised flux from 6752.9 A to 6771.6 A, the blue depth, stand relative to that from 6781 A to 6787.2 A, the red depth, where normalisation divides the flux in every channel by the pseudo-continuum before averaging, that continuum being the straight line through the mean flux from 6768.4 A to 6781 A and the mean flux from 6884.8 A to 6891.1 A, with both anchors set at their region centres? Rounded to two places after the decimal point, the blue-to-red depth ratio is 1.06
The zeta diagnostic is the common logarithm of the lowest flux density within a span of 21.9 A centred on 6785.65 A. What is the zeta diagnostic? 1.05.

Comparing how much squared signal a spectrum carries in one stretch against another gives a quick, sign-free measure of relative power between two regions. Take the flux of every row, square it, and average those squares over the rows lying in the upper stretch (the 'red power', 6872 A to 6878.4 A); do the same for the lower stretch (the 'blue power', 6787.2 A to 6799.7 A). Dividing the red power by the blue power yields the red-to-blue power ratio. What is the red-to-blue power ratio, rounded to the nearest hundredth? 1.35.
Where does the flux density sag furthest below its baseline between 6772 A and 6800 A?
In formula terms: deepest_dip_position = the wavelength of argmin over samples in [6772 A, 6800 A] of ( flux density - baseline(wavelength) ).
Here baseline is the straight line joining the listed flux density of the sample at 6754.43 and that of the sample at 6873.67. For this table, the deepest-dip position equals 6785.61 A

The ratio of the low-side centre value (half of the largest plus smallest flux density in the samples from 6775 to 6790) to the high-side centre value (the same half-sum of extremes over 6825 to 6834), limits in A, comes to 0.94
